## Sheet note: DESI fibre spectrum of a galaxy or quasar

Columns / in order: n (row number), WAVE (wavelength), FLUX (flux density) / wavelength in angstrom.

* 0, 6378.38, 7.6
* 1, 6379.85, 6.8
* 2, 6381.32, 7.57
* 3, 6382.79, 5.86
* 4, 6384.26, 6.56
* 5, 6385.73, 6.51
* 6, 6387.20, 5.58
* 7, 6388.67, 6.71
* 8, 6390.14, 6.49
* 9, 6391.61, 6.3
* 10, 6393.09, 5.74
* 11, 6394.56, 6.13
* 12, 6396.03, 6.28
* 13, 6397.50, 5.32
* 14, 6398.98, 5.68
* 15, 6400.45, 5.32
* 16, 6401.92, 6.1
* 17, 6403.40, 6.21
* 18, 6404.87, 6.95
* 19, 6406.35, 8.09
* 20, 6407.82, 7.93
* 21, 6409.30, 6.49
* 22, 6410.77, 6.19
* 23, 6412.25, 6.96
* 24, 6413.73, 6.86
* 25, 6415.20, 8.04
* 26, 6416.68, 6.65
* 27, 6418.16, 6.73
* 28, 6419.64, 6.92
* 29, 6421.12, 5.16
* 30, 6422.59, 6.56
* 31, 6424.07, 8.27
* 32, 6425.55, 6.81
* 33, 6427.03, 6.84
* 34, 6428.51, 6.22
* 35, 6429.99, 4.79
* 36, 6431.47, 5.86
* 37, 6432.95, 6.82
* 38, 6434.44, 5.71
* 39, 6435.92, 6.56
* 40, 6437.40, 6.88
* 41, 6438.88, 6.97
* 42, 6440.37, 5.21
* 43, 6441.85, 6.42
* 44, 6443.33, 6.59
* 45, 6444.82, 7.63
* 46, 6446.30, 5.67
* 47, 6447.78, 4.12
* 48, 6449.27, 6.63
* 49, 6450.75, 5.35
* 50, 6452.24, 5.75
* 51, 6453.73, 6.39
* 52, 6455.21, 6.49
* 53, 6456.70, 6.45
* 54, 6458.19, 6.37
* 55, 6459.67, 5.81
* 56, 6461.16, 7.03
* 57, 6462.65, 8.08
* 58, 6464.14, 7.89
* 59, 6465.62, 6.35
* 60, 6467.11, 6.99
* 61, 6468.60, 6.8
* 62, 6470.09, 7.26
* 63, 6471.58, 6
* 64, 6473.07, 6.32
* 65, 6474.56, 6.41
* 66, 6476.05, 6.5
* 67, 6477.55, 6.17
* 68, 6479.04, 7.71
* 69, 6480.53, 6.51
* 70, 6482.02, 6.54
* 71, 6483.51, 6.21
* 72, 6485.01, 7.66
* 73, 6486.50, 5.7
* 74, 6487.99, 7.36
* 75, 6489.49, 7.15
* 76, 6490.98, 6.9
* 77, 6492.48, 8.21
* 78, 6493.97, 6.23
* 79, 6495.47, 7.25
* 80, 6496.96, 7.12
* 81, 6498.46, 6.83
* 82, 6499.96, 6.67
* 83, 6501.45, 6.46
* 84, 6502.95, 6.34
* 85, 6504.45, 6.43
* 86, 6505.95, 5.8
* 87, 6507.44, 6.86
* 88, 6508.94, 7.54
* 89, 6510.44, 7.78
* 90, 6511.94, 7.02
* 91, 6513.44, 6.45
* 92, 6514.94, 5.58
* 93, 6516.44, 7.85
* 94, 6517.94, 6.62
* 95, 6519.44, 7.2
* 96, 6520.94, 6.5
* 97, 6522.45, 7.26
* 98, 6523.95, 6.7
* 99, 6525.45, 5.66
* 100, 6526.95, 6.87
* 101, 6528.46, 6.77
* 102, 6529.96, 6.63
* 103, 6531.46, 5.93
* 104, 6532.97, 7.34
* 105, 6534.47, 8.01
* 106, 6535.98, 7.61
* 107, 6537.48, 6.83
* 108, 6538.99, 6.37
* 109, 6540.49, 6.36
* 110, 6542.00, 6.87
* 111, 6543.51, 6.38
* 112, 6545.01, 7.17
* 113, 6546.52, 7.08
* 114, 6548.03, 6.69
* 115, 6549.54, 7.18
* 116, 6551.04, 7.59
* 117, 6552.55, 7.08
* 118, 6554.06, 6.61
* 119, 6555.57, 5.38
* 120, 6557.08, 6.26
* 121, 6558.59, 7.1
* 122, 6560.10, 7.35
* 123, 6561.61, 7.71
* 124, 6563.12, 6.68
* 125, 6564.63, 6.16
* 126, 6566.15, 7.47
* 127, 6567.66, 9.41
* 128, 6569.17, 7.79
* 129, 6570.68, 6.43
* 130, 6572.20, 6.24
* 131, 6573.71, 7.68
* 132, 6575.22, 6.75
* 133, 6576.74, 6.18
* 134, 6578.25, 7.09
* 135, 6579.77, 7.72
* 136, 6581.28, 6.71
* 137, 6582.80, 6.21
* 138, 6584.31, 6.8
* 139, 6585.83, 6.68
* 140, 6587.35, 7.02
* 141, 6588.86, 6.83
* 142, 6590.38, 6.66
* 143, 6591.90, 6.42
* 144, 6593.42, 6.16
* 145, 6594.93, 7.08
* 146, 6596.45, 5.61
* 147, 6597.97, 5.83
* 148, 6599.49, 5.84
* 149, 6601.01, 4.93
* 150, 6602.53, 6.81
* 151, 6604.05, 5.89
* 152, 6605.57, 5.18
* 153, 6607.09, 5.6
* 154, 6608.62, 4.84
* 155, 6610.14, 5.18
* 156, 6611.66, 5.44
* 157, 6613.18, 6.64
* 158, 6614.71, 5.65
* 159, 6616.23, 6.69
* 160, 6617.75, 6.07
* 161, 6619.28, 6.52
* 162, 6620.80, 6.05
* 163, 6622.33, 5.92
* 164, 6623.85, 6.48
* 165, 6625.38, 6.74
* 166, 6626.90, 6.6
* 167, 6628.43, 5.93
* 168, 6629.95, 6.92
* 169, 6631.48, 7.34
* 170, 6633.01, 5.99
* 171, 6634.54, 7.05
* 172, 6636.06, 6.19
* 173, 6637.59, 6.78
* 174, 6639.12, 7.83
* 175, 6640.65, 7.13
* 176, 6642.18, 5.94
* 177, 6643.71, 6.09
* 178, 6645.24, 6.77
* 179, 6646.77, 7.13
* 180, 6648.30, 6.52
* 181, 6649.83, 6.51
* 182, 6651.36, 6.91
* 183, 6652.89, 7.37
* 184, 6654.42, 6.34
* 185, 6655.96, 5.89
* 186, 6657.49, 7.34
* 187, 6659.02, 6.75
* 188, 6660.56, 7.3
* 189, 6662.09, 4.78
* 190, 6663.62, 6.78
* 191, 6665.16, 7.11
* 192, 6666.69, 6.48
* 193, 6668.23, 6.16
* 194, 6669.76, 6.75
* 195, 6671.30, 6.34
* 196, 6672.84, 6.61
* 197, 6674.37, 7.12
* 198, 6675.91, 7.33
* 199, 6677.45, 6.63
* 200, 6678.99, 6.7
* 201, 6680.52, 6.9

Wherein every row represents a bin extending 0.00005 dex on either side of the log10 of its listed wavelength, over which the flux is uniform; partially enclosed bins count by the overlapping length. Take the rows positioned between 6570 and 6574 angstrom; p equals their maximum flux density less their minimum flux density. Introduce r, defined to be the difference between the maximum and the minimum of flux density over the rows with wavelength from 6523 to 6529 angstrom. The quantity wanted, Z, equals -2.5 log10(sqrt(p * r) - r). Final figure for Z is 2.4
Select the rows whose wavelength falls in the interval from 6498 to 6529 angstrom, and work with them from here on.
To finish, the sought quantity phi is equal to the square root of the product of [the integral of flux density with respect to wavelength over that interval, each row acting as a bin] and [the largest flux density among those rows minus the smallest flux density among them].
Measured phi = 21.7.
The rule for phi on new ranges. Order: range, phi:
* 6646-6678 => 23.5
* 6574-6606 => 24.0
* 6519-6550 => 22.3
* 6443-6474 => 28.2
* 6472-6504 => 23.3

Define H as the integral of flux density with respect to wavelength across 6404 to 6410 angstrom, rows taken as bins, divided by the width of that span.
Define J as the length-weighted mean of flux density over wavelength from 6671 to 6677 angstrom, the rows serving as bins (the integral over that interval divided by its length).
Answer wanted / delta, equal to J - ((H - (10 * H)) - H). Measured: 80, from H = 7.3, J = 6.88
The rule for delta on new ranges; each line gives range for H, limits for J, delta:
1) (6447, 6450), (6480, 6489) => 60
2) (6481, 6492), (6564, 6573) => 75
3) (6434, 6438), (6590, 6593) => 71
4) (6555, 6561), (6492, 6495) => 73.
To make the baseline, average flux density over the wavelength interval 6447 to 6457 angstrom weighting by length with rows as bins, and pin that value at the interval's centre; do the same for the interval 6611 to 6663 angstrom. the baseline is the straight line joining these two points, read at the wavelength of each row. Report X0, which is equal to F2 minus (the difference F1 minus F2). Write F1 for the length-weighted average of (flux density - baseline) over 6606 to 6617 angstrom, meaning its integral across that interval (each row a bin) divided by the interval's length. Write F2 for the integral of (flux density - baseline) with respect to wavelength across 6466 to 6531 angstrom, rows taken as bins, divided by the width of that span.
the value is 2.2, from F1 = -0.7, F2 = 0.7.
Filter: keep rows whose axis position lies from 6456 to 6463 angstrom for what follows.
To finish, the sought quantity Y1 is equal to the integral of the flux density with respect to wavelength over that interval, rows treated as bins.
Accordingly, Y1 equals 47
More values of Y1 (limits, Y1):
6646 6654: 55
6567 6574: 52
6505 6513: 56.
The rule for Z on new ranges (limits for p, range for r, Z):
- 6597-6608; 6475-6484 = 2.0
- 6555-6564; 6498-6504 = 0.6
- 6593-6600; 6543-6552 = 2.3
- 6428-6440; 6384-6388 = 0.8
